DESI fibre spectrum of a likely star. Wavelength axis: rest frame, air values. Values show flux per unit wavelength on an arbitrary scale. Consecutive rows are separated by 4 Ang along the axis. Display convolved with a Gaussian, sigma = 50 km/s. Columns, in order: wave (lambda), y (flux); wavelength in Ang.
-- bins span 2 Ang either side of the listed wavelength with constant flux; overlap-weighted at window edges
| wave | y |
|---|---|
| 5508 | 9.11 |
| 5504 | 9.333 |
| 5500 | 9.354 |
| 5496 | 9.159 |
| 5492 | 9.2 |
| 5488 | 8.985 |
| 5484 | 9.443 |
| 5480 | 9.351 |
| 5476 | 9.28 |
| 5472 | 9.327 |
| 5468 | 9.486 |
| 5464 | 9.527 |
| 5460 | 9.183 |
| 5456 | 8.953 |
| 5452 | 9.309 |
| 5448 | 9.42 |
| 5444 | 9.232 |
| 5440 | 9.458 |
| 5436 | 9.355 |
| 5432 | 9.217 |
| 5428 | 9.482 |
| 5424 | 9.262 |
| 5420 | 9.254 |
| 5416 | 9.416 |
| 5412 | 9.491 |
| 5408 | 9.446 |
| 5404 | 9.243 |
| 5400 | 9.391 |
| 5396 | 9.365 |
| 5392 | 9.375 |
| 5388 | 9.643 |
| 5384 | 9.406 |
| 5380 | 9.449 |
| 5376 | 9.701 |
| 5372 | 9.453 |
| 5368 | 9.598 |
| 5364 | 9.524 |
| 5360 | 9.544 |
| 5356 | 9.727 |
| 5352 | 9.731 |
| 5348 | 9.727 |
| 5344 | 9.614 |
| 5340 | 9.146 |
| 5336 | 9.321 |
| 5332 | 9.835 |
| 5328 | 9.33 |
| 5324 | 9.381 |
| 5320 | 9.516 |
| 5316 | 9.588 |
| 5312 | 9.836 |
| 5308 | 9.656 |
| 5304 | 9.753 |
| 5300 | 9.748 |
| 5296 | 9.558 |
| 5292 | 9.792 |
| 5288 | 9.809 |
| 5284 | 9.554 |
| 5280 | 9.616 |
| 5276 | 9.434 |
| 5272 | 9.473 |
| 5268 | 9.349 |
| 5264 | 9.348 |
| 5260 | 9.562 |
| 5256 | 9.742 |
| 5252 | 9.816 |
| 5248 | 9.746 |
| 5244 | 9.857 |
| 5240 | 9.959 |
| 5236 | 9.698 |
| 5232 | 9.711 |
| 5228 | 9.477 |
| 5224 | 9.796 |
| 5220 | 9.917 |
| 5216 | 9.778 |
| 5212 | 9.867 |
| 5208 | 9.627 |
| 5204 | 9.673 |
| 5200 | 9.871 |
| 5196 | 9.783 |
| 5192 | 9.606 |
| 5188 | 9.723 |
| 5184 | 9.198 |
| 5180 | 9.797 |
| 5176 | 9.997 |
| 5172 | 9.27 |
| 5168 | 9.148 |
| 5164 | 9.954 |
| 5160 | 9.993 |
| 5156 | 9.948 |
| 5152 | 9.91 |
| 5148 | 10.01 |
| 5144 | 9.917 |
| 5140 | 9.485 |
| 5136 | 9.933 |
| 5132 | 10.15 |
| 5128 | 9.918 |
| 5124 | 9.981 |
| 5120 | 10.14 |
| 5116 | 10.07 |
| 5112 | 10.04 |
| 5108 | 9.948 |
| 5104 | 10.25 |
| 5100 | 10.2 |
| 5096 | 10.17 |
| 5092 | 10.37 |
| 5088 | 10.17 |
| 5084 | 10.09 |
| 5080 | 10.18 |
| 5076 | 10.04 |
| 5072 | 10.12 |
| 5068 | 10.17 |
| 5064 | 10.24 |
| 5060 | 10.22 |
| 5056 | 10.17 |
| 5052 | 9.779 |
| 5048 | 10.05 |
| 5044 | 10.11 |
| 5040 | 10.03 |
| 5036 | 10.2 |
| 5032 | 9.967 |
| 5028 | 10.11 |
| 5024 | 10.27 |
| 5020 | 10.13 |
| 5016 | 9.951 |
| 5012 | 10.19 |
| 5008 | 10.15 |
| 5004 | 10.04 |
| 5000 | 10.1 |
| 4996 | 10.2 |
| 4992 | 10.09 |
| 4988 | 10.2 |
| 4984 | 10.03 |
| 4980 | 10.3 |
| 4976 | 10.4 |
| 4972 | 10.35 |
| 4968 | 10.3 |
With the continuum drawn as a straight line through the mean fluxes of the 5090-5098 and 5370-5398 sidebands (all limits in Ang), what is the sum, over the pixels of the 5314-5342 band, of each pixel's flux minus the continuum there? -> -1.3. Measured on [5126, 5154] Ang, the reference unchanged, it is -1.7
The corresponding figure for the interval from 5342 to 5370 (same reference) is 0.5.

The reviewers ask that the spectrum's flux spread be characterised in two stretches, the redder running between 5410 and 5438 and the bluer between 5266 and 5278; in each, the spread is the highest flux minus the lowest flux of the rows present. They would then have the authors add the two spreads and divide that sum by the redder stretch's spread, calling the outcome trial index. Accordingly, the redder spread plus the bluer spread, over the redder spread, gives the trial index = 1.45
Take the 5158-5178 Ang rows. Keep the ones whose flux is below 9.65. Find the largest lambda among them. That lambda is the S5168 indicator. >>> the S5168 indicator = 5172 Ang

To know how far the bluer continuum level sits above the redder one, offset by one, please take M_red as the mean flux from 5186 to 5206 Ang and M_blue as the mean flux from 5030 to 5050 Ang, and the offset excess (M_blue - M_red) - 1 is -0.66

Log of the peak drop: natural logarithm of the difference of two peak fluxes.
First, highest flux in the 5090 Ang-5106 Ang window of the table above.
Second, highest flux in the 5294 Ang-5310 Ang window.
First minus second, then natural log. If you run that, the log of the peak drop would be -0.48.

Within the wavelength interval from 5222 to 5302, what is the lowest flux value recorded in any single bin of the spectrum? 9.348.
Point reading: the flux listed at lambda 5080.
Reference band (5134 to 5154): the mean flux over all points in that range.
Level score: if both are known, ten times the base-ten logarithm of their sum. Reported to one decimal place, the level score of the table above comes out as 13.0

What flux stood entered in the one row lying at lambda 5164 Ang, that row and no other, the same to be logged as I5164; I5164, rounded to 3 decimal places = 9.954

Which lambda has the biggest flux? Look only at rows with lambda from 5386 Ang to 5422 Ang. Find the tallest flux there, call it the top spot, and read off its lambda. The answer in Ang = 5388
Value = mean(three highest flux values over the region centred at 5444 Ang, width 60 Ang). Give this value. 9.5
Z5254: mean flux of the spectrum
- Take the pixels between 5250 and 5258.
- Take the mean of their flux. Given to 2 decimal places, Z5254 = 9.78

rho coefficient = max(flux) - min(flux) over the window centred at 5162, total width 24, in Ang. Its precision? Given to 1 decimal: 0.8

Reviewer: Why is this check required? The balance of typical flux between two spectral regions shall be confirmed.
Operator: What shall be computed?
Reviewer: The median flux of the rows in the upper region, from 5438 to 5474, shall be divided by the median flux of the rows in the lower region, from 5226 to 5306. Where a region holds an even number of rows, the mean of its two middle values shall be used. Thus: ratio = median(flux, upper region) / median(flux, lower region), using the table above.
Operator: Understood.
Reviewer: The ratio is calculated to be 0.961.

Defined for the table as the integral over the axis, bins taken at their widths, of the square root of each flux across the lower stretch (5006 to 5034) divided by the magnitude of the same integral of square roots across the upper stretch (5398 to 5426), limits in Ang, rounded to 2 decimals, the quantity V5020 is 1.04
